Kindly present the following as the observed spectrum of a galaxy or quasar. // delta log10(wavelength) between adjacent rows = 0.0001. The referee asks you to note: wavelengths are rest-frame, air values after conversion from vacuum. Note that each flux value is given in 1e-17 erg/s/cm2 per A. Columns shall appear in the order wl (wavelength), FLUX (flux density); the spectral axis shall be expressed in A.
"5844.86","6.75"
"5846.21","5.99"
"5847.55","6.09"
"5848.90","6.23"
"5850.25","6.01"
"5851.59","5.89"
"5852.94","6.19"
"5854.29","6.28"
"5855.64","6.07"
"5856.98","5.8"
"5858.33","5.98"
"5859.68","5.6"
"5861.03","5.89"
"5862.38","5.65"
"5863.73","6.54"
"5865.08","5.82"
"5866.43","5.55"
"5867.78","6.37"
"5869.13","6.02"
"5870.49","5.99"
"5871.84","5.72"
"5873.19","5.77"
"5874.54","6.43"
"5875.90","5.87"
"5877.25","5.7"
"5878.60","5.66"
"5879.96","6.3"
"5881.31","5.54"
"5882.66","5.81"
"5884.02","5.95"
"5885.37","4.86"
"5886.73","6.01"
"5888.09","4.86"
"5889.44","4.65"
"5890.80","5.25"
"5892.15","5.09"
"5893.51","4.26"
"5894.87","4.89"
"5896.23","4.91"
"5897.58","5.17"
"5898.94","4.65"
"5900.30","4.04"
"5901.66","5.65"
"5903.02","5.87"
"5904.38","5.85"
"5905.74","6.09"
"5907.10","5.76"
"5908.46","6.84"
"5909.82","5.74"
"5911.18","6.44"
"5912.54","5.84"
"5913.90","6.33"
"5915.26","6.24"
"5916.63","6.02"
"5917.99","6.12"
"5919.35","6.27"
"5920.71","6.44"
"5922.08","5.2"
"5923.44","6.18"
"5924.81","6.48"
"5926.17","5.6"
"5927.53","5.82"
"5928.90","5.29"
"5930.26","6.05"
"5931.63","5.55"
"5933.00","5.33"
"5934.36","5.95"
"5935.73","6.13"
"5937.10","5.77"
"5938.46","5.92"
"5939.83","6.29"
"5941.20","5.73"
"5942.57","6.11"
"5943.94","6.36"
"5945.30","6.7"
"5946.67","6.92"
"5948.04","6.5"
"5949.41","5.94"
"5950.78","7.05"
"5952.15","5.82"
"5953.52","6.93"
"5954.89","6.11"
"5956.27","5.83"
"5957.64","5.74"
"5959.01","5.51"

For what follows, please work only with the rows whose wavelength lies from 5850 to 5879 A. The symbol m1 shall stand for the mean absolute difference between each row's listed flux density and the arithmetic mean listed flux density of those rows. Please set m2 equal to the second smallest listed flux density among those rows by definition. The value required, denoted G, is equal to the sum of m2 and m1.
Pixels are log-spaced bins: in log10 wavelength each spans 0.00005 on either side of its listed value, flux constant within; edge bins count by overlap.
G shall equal 5.8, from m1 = 0.22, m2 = 5.6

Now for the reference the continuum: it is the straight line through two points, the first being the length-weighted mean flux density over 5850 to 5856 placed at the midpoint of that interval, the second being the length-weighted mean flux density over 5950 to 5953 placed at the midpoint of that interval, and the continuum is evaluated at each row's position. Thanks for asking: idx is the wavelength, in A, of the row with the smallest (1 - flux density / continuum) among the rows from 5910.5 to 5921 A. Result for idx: 5911.18 A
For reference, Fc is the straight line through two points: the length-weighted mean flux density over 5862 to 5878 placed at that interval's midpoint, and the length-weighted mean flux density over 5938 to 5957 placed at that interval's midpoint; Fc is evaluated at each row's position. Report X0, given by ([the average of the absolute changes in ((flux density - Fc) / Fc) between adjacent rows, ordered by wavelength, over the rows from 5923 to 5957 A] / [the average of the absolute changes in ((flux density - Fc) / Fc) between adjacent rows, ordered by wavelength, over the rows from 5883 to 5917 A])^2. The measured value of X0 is 0.7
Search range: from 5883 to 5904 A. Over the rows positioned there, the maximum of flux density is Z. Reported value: 6.01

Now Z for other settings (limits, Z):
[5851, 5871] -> 6.54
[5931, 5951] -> 7.05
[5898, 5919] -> 6.84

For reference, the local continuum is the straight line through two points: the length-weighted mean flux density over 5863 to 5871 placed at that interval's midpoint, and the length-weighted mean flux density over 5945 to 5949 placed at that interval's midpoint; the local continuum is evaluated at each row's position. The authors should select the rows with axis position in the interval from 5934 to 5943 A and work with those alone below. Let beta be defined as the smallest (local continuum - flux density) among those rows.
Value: 0.31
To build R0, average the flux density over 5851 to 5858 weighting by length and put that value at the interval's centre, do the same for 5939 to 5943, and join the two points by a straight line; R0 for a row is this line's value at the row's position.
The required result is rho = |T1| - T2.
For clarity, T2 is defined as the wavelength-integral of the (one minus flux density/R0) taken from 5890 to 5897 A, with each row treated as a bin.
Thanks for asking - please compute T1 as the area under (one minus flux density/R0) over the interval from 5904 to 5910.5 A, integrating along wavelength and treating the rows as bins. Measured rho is -1.3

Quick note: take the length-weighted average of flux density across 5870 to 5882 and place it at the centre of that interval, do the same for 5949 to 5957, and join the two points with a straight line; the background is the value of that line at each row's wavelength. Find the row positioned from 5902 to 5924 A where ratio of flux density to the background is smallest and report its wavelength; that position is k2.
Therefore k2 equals 5922.08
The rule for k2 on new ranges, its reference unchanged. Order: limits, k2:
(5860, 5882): 5881.31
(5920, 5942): 5922.08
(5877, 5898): 5893.51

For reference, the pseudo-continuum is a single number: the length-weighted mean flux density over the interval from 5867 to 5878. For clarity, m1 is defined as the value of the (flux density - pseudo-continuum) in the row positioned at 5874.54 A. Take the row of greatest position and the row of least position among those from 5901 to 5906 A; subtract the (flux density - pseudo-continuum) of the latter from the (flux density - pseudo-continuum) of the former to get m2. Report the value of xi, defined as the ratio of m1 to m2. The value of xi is 1.0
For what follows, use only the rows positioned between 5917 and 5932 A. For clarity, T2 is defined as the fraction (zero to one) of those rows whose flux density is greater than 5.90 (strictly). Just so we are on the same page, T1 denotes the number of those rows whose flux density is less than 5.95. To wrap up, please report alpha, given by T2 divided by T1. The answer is 0.11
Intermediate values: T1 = 5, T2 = 0.55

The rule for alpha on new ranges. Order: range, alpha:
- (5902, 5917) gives 0.11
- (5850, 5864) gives 0.11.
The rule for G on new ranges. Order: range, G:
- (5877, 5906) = 4.8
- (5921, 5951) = 5.7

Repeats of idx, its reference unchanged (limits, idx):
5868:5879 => 5874.54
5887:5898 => 5890.80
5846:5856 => 5854.29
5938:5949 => 5946.67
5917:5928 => 5924.81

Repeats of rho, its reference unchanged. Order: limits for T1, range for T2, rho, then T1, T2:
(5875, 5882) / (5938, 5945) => 0.4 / 0.2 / -0.11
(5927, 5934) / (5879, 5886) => 0.1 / 0.5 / 0.40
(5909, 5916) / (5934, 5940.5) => 0.1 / -0.1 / 0.01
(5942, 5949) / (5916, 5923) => 0.5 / -0.6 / 0.02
